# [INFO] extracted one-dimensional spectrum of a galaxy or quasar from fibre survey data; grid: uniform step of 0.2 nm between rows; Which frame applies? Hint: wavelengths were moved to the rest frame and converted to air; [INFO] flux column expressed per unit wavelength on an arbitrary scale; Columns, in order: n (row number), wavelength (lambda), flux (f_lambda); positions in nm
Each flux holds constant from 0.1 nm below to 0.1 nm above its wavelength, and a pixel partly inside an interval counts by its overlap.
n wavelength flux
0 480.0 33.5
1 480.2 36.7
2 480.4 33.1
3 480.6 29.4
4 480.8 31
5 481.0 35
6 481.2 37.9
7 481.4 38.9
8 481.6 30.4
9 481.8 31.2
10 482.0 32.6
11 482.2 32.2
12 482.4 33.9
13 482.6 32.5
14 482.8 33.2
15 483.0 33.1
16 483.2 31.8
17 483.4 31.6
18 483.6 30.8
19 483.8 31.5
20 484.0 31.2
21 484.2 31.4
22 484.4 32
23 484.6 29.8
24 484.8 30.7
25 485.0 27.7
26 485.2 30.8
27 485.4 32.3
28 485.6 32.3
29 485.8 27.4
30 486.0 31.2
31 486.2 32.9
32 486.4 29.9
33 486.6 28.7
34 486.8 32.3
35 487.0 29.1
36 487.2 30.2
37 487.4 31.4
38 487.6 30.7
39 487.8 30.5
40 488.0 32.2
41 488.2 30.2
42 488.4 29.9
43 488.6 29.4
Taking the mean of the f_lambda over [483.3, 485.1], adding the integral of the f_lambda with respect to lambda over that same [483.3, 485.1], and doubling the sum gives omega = 172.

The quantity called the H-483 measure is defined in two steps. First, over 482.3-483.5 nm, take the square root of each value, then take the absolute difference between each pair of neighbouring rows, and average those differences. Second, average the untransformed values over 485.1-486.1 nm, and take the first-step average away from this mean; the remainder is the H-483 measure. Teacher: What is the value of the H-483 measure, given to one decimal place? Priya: 30.7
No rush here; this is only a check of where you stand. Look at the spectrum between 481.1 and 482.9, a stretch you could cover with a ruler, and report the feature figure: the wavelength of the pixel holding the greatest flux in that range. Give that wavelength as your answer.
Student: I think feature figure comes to 481.4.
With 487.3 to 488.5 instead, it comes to 488.0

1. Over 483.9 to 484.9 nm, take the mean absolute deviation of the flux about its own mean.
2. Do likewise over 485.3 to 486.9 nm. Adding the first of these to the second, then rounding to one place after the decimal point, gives 2.3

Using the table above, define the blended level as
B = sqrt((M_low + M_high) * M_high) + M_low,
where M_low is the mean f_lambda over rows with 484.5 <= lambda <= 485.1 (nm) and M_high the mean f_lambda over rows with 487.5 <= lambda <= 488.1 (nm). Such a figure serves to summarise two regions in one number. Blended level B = 73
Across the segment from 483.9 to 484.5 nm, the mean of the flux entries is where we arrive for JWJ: 31.5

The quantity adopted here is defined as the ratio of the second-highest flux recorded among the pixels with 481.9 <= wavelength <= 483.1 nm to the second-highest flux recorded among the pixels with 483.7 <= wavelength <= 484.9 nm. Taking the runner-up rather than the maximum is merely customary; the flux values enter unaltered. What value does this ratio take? 1.05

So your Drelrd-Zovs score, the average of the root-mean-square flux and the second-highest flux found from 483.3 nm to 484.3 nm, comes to 31.4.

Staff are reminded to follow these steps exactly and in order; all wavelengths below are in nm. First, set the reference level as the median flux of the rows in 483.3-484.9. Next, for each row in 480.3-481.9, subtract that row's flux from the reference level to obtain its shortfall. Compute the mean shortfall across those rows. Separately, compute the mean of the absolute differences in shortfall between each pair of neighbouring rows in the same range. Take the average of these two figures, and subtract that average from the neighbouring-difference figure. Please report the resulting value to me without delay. 2.6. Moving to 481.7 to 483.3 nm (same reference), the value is 1.1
